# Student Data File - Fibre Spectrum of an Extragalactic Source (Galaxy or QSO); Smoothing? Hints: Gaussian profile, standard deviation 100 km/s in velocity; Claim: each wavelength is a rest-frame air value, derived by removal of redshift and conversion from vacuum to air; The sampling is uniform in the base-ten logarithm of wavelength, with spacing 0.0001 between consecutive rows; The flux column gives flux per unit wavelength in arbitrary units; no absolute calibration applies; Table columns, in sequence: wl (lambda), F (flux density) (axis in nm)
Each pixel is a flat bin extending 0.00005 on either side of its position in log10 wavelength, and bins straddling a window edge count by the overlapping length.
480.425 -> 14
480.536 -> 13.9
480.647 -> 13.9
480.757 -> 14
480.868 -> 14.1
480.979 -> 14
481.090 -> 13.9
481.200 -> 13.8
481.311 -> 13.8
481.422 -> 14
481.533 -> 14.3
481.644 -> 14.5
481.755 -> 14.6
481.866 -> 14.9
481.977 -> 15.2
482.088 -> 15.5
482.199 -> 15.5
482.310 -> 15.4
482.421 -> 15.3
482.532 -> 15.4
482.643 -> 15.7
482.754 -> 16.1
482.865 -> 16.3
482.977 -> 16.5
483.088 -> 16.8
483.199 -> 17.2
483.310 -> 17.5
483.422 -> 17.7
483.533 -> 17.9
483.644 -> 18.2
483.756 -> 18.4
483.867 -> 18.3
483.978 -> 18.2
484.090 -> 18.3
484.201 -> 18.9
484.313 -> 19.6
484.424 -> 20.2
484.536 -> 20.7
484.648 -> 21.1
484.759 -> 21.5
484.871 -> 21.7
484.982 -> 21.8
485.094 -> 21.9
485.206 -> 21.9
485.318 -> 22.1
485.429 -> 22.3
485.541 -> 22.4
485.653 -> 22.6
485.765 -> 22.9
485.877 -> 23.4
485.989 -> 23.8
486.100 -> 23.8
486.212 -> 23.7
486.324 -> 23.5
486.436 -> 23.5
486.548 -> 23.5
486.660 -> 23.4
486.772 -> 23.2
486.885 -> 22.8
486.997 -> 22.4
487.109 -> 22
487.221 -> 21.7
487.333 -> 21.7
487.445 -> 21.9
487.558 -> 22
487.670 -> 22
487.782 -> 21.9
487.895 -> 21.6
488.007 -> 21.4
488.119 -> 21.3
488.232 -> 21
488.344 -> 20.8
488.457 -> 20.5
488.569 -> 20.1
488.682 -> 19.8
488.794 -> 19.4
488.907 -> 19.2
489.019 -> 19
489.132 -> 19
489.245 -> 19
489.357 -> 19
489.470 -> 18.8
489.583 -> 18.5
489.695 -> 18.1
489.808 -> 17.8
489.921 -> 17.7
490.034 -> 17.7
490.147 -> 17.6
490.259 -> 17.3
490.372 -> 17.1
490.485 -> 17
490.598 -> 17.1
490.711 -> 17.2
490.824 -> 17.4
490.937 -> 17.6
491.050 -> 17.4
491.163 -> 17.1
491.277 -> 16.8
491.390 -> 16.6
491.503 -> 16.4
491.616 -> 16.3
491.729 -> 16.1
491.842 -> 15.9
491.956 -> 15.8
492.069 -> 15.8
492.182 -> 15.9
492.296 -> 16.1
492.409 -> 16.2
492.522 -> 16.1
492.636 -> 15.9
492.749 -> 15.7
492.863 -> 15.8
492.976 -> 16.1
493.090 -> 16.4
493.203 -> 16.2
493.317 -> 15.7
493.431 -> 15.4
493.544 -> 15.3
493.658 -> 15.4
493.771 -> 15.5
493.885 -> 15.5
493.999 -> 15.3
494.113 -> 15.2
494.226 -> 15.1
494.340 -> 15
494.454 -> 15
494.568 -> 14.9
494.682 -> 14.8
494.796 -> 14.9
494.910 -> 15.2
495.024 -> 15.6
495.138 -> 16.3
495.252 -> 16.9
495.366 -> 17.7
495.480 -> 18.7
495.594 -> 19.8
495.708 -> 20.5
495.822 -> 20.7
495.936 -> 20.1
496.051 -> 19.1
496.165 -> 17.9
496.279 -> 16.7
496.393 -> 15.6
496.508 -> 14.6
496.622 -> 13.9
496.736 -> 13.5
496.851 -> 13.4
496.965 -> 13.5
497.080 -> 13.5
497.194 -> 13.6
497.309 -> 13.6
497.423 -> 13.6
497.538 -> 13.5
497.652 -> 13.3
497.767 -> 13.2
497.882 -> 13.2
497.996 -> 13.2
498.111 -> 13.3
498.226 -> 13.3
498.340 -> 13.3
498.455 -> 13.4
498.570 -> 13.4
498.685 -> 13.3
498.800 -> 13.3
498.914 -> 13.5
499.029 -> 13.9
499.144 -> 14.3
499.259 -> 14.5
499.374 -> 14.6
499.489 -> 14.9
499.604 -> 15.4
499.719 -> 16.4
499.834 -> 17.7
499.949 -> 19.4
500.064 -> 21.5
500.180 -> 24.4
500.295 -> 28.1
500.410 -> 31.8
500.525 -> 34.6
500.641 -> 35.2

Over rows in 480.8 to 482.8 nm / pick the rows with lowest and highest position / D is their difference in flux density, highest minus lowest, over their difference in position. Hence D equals 1.1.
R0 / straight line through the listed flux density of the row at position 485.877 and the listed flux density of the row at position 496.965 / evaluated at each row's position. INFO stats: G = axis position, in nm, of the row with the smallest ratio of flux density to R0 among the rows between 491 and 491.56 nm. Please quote 491.503 nm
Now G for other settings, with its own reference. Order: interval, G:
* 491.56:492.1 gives 491.956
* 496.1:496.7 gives 496.622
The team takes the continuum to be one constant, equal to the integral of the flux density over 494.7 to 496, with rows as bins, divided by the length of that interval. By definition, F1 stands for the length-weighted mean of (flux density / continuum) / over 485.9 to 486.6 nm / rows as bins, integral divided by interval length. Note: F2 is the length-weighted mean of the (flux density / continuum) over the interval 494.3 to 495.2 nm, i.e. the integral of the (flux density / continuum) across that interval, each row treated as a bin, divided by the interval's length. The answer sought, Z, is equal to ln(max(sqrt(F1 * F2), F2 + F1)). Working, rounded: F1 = 1.33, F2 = 0.86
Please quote 0.78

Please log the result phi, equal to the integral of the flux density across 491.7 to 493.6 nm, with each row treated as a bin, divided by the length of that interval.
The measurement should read 15.9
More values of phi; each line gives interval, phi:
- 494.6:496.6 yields 17.3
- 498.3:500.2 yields 15.6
